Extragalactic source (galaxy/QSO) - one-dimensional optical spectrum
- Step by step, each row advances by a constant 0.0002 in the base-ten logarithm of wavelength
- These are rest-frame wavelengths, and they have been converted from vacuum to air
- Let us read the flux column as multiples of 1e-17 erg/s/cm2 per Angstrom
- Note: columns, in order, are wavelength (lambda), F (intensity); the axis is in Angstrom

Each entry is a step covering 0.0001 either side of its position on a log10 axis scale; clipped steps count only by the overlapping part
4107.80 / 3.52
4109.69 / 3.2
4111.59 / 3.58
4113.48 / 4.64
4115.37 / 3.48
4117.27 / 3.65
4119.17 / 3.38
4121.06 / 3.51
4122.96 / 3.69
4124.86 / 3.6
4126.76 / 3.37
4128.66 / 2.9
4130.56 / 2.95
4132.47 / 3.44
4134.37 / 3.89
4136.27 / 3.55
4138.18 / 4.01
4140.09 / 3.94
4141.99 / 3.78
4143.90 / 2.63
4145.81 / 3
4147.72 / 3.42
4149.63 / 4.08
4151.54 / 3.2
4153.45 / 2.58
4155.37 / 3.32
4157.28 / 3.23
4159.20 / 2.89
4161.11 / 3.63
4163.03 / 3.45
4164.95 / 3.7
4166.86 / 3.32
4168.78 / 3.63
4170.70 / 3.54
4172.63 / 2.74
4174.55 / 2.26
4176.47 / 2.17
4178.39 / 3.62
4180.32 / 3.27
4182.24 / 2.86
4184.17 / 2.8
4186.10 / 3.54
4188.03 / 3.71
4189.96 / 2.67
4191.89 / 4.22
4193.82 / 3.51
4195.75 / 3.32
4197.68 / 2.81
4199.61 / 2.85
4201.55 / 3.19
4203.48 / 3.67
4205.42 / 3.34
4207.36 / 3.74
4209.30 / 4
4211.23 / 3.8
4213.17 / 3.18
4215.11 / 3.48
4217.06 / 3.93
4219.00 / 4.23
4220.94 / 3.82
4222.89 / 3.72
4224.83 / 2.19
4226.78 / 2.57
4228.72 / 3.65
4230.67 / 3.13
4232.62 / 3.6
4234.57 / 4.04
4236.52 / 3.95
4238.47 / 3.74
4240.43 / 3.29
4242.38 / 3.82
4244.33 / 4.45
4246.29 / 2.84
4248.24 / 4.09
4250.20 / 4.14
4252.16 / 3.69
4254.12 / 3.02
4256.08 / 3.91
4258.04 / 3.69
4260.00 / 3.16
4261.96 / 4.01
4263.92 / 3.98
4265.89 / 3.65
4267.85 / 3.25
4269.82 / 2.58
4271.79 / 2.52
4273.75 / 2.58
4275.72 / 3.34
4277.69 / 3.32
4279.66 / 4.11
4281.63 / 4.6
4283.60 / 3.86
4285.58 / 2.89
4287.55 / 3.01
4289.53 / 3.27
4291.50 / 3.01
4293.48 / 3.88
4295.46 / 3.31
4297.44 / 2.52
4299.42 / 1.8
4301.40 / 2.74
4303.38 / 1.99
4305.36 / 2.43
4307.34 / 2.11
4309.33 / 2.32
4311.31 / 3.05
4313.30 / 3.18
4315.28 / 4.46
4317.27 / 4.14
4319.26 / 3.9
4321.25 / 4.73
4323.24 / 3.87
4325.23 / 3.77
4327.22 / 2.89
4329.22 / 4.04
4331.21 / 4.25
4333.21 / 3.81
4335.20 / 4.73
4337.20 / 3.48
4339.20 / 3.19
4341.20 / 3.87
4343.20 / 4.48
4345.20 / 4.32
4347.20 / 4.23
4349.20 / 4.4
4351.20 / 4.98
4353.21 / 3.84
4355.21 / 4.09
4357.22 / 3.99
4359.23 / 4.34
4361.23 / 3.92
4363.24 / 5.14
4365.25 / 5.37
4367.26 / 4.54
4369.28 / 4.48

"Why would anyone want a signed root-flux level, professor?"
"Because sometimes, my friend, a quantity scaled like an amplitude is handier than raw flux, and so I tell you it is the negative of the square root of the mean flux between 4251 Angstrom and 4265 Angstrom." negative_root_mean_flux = -1.91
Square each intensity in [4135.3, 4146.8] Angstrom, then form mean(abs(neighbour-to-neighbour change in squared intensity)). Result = 2.9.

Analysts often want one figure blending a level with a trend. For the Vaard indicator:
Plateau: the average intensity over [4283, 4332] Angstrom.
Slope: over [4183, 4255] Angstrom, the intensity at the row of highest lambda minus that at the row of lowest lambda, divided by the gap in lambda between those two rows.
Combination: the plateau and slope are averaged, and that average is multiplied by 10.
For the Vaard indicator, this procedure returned 16.3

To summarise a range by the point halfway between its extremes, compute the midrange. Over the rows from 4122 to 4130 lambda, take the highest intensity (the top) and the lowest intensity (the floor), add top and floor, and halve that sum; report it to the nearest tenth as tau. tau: 3.3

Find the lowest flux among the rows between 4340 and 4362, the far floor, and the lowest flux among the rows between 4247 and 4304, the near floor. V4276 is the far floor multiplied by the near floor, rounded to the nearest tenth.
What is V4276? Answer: 6.9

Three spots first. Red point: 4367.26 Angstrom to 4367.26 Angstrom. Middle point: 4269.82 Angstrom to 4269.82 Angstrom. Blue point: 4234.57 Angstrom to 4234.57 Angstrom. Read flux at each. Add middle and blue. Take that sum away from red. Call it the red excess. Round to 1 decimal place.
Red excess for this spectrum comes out -2.1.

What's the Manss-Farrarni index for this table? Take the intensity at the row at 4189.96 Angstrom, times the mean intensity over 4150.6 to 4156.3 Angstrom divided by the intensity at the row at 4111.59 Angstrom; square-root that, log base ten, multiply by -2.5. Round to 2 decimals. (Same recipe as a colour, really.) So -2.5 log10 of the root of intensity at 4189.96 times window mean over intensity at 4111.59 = -0.44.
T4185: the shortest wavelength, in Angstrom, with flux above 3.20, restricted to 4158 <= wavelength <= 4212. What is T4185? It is 4161.11 Angstrom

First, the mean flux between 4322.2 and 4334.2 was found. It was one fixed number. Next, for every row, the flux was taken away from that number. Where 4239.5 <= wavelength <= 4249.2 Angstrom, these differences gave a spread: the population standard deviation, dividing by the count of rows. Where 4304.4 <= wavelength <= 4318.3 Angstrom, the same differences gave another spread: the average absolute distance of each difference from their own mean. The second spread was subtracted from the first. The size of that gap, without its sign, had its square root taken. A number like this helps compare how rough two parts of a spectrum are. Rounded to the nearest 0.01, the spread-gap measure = 0.37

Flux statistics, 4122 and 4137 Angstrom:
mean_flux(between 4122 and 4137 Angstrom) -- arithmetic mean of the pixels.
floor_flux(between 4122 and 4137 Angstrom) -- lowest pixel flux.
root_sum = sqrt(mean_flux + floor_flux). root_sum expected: 2.5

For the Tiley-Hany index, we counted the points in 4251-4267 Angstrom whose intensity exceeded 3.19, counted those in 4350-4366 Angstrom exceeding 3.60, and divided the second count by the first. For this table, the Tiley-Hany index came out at 1.3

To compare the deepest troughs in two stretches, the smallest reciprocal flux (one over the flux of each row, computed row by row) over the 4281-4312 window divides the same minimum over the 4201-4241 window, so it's 1.09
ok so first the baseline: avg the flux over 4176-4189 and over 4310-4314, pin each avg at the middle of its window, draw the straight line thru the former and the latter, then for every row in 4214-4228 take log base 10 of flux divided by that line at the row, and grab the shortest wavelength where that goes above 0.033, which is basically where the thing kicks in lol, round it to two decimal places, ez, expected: 4215.11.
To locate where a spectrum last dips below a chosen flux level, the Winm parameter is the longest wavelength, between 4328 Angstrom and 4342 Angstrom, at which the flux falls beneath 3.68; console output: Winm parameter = 4339.20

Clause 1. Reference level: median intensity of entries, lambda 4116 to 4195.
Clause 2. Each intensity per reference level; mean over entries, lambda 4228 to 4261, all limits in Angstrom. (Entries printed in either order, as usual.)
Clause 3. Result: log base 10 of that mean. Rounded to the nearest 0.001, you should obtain 0.027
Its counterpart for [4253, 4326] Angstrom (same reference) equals -0.019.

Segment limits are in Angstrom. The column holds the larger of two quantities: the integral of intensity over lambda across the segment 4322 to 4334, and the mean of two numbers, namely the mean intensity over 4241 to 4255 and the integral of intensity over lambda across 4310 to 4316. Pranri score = 45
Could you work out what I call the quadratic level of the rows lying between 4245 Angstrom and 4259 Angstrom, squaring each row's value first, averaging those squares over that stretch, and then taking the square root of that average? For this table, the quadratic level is 3.66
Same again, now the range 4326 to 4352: 4.09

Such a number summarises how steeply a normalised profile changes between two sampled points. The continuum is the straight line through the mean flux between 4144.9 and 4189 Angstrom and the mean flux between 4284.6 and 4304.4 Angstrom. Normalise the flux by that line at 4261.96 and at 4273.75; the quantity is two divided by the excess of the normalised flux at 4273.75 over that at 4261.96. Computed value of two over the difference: -4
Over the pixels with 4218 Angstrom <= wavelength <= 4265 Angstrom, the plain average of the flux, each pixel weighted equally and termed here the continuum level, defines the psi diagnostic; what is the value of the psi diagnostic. 3.61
